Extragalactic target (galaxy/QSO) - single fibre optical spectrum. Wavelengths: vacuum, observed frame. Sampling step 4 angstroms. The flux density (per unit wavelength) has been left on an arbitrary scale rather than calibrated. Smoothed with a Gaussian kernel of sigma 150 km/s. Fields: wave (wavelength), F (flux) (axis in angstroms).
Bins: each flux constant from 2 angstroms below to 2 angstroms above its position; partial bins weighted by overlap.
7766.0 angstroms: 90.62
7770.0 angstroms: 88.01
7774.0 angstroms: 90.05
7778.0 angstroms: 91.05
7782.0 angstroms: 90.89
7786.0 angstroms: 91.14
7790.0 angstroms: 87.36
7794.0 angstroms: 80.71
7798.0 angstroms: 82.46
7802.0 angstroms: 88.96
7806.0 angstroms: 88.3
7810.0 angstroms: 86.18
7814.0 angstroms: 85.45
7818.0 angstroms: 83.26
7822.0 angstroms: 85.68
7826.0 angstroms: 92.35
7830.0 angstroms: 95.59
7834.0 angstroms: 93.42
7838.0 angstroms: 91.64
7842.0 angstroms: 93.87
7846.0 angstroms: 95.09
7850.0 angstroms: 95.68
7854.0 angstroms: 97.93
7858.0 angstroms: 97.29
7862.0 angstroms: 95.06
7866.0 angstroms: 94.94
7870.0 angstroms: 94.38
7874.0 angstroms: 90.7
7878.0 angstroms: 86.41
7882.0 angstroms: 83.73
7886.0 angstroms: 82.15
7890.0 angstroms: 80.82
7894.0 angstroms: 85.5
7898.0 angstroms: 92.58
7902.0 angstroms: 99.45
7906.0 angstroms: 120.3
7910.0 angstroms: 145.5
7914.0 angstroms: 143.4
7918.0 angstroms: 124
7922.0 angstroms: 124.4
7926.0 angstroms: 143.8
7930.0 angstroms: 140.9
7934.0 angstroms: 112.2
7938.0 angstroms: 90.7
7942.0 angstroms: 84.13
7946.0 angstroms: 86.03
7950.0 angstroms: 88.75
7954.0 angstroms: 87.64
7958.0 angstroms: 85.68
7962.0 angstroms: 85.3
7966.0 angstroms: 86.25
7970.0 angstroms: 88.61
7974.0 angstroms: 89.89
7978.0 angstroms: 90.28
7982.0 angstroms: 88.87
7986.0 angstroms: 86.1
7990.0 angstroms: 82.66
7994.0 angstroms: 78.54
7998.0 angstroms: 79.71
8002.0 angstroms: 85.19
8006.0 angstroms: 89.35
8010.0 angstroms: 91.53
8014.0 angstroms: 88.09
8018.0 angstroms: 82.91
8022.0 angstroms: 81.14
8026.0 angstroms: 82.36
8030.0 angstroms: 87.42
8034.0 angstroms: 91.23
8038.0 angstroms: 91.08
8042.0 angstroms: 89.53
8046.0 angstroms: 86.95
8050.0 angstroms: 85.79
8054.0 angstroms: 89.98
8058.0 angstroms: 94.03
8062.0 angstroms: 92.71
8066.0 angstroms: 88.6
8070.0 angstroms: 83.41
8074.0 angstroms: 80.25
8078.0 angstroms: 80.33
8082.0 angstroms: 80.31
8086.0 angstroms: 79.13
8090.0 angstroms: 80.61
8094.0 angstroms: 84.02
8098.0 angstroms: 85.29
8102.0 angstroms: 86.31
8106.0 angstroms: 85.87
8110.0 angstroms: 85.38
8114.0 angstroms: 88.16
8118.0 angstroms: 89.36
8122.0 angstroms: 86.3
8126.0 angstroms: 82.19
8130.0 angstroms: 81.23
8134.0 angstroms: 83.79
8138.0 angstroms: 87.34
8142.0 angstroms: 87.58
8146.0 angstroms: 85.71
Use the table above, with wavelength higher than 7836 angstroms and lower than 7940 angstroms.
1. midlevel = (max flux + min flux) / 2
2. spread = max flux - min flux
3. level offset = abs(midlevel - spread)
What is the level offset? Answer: 48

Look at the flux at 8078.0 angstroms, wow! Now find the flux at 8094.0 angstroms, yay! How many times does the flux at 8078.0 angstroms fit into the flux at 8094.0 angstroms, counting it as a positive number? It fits 1.0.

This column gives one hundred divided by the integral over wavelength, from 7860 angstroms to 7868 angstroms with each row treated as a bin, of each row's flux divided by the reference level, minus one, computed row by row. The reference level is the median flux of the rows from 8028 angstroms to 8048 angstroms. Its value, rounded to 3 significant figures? 205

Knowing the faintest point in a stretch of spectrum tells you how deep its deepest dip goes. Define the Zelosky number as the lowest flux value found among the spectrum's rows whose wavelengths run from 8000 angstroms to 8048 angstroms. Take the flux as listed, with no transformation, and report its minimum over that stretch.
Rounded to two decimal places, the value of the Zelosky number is 81.14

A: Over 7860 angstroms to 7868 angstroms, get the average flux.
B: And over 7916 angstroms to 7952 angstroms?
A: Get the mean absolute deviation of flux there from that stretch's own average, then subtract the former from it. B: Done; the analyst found -74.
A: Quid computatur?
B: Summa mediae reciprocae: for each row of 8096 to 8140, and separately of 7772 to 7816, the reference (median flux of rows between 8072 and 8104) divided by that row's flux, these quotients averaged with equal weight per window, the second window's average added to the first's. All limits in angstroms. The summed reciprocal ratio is 1.86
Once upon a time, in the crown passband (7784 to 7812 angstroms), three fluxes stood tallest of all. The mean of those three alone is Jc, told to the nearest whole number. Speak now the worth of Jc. 89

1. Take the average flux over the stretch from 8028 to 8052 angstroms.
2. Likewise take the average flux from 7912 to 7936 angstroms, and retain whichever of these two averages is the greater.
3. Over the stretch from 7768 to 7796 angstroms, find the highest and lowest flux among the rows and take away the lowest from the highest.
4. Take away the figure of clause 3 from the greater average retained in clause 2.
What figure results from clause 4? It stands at 121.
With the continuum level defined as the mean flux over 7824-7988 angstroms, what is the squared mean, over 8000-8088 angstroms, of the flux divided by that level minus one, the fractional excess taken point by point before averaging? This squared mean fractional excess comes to 0.015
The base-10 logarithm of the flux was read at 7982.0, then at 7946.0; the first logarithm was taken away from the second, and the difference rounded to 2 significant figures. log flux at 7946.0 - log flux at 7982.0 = -0.014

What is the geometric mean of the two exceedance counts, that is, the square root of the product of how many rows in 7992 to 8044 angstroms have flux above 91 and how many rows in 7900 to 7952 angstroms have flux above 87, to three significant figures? 5.74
